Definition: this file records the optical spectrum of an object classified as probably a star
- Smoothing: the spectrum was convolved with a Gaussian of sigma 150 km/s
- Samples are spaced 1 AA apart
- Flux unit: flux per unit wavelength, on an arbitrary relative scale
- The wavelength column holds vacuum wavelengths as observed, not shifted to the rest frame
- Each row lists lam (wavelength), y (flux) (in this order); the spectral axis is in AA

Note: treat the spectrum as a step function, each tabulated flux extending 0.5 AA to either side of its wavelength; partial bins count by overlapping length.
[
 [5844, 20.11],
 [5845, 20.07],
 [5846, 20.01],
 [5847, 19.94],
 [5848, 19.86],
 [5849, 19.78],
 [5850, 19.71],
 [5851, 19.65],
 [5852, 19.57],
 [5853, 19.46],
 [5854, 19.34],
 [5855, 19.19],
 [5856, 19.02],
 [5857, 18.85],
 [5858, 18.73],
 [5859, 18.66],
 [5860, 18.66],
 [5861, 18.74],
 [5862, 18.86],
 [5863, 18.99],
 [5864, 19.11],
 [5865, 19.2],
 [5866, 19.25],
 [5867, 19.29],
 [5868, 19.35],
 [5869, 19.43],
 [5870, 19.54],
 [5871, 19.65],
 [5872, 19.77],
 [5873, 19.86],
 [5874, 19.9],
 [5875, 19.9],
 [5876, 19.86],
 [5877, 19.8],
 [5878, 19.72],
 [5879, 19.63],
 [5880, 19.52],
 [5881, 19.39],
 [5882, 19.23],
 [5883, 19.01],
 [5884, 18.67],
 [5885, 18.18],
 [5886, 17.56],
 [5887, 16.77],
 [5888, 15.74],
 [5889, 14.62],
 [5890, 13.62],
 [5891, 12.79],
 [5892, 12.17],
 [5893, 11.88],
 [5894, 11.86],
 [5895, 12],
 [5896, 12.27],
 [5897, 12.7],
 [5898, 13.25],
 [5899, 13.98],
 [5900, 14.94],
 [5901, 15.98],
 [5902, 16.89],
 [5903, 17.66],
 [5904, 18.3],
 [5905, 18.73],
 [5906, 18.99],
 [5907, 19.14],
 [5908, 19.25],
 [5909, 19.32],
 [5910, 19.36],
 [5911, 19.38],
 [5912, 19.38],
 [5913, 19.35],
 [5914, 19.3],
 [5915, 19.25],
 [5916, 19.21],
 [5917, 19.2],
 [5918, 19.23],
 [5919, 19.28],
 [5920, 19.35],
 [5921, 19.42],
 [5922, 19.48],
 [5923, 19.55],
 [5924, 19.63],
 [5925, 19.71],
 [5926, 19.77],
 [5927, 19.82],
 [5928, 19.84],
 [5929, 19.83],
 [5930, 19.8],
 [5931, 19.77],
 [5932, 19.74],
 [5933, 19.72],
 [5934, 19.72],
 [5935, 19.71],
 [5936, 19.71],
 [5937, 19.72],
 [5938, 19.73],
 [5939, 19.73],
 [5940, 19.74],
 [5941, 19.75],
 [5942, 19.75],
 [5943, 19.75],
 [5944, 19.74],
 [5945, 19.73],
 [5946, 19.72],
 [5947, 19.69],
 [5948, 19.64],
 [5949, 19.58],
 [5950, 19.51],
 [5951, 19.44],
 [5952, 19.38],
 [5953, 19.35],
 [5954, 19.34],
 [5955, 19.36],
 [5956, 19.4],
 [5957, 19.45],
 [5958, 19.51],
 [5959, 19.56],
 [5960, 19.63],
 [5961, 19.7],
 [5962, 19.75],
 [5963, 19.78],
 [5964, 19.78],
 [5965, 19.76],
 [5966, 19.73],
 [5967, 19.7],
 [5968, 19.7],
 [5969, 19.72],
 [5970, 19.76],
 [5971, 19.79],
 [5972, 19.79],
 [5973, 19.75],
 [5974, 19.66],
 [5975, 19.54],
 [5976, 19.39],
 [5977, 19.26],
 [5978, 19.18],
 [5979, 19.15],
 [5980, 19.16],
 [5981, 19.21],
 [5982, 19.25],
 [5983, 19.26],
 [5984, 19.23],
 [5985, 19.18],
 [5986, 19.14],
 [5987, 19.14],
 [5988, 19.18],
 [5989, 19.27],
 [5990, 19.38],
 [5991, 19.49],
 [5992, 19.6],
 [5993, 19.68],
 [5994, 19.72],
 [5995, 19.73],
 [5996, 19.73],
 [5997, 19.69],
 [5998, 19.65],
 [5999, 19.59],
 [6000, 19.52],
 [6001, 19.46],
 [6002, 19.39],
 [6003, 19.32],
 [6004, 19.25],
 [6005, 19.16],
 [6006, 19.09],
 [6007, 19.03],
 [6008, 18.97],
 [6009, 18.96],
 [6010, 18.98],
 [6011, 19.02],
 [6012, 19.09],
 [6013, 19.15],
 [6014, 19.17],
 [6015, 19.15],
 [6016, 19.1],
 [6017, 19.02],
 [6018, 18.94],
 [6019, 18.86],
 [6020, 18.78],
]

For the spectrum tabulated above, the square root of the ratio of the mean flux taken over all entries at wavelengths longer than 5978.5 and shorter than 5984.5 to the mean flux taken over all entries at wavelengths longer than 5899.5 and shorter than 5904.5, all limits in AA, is 1.07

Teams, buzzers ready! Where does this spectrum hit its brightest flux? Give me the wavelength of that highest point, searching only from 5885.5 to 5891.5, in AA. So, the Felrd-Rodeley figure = 5886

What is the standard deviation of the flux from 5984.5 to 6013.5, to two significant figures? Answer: 0.26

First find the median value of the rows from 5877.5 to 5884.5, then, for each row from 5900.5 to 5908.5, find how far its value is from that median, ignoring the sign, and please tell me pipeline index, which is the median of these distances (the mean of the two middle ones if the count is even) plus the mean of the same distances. 2.1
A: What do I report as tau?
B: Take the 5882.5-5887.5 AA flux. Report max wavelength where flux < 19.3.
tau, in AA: 5887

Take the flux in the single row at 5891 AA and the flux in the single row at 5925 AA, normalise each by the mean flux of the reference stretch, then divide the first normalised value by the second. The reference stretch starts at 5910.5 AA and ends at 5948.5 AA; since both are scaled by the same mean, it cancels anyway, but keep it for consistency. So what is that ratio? 0.649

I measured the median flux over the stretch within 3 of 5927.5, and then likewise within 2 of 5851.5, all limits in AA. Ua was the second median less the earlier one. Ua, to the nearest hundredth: -0.20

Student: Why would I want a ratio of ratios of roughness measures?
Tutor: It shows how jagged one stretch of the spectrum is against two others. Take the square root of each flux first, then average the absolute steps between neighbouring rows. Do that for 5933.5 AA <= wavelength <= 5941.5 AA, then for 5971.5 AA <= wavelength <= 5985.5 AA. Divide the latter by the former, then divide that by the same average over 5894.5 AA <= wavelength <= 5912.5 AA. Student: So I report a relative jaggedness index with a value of 163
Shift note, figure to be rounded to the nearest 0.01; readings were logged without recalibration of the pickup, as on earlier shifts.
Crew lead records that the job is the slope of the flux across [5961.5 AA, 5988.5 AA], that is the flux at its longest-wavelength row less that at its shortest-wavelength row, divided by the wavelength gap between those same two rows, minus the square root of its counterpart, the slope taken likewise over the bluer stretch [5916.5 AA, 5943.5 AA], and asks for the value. -0.17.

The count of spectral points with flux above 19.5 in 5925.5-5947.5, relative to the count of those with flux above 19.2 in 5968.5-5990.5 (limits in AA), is 1.5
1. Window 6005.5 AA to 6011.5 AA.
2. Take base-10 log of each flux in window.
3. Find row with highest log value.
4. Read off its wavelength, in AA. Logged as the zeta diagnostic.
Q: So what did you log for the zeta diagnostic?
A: 6006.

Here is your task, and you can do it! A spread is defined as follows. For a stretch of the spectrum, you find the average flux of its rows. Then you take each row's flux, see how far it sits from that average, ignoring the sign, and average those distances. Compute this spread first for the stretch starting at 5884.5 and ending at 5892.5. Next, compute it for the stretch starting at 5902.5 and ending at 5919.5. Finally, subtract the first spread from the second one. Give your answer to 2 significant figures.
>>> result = -1.6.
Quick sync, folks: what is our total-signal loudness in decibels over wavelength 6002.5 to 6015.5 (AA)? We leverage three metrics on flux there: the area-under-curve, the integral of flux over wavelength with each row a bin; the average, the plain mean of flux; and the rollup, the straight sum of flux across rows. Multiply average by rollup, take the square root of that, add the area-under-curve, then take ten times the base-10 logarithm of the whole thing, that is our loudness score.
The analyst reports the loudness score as 25.0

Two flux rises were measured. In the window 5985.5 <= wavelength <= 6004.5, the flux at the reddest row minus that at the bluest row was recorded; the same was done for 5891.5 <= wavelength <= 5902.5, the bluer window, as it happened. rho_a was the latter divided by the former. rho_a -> 42.9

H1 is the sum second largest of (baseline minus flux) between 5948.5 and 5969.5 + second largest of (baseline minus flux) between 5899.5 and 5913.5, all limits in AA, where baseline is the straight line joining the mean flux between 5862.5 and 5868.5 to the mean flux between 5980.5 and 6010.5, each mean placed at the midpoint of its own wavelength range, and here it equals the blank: 3.2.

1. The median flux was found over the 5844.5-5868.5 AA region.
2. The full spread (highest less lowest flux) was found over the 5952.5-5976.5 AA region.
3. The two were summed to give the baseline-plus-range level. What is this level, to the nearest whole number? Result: 20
